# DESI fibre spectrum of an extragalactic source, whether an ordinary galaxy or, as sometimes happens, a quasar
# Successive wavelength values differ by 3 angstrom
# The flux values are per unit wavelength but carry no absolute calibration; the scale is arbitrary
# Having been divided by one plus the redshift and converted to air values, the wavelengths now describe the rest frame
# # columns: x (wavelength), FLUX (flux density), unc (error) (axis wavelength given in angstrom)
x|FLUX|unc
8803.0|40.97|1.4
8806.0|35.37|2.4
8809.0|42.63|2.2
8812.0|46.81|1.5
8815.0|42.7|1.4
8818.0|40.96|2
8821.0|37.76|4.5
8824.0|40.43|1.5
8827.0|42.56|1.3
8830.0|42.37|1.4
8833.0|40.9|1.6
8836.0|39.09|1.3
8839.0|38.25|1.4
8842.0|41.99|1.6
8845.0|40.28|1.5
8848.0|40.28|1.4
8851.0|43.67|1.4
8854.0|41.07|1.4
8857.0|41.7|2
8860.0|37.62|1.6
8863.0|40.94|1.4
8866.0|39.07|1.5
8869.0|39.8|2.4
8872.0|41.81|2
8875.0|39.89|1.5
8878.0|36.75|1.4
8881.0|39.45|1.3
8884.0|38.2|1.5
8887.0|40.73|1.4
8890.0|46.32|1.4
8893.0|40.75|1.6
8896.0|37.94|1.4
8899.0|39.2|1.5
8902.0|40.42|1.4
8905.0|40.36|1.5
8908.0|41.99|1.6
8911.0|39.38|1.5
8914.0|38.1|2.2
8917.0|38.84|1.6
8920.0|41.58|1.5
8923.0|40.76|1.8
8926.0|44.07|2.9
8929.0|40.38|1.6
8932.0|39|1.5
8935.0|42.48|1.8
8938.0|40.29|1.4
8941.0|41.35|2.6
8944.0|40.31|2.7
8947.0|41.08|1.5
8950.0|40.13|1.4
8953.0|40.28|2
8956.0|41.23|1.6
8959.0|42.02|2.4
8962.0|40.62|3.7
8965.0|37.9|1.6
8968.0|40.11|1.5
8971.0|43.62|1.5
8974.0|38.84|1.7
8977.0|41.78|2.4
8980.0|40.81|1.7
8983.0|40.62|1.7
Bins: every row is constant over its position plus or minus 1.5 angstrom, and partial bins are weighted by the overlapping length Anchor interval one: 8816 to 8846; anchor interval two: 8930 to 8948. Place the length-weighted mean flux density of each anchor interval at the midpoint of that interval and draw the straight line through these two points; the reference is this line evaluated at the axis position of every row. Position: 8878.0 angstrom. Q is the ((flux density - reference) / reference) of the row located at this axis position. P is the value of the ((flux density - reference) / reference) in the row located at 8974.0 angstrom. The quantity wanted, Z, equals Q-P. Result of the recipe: -0.05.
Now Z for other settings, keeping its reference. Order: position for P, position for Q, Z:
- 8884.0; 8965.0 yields -0.01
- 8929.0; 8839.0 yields -0.05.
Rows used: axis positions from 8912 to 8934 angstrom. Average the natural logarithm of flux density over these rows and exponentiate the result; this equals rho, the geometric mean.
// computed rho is 40.3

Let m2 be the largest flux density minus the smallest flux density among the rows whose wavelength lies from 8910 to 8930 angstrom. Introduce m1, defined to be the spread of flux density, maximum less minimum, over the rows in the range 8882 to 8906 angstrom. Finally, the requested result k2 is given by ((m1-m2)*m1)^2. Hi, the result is 408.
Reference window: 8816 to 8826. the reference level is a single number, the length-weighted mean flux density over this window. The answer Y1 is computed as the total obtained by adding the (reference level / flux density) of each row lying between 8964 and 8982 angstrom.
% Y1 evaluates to 5.94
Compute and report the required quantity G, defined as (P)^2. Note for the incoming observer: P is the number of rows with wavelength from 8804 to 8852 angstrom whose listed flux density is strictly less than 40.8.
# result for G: 49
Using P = 7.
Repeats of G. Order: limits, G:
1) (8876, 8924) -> 169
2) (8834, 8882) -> 100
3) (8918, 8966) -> 81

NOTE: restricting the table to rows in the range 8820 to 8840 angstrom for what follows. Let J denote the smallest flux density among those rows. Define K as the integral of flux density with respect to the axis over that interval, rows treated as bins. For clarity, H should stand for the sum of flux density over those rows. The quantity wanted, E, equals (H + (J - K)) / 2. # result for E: -243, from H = 281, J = 37.76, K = 806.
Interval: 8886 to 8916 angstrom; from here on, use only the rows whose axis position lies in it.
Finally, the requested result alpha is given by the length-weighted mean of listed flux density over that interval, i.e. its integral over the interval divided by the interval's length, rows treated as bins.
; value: 40.49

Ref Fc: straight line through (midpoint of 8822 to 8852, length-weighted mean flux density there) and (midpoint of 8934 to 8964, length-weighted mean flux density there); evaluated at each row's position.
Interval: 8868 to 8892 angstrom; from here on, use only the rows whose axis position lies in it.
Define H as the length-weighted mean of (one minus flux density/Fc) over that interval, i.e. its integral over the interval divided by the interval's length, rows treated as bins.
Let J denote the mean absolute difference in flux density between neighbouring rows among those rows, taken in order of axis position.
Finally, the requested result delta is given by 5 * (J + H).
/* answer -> 13.7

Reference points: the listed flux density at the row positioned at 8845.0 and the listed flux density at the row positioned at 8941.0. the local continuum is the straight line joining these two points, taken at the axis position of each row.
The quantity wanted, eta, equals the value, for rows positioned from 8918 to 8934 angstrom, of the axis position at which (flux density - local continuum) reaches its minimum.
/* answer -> 8932.0 angstrom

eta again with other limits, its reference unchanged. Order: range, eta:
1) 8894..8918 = 8914.0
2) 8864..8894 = 8878.0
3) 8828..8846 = 8839.0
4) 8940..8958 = 8950.0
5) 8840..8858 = 8848.0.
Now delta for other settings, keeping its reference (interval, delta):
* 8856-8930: 11.9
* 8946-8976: 9.7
